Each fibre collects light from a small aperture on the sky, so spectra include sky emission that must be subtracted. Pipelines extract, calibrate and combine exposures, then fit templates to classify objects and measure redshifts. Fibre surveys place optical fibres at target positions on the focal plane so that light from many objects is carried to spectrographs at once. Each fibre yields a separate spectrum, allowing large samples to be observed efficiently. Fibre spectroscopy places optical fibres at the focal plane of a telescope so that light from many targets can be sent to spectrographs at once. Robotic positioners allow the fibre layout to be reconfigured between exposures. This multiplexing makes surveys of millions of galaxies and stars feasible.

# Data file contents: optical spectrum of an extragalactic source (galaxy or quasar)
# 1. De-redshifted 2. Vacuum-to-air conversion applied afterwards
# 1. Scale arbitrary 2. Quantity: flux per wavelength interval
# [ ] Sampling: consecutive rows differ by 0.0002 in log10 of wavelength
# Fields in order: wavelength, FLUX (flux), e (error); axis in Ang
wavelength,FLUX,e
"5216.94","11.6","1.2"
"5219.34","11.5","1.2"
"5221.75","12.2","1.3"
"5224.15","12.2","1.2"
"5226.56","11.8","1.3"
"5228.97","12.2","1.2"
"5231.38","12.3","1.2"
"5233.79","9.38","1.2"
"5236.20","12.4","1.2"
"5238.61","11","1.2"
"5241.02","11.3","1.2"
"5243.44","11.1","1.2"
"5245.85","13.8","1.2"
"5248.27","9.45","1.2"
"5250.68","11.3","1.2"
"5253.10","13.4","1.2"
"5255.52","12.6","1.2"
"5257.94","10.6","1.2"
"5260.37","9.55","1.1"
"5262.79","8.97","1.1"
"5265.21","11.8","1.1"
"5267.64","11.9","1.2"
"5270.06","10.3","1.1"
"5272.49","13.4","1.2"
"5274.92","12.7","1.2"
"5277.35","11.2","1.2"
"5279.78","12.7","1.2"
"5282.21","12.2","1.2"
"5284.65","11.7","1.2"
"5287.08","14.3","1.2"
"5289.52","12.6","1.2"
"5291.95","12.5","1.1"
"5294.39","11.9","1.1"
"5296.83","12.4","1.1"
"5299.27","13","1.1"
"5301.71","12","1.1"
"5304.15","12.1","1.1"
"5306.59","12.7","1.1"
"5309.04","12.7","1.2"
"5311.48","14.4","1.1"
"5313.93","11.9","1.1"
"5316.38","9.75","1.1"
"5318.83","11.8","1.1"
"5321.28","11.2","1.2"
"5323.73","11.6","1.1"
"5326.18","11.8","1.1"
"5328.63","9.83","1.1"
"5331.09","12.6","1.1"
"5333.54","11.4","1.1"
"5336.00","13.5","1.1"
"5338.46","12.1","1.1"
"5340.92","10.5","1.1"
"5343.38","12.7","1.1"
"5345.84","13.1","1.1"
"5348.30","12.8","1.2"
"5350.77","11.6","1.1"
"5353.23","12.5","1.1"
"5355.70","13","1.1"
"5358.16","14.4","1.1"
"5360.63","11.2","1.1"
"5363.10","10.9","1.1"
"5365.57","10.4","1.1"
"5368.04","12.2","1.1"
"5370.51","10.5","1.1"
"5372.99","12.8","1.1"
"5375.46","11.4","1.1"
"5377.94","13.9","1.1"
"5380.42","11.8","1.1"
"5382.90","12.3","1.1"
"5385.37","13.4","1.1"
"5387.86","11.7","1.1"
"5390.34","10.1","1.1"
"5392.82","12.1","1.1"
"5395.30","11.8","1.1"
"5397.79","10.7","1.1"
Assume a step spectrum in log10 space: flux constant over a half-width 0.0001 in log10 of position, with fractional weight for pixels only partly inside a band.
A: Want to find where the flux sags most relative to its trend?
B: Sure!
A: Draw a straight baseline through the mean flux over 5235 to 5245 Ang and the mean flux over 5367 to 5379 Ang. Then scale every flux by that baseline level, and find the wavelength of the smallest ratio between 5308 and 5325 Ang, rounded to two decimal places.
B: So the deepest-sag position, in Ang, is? 5316.38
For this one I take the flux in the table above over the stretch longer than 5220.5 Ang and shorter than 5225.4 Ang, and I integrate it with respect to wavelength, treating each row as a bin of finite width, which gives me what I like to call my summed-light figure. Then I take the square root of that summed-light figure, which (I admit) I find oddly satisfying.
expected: 7.7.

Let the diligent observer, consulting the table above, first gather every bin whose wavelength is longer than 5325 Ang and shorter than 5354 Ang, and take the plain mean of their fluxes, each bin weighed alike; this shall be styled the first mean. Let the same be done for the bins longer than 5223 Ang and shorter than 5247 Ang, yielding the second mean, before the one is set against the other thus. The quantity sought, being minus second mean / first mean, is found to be -0.976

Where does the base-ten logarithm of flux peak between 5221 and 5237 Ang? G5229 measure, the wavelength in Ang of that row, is 5236.20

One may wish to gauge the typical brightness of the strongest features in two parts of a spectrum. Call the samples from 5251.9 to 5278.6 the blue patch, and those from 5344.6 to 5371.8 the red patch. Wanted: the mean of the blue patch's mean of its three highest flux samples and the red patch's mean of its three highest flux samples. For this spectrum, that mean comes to 13.3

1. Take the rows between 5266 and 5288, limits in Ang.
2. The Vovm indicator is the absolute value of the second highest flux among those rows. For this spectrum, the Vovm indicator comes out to 13.4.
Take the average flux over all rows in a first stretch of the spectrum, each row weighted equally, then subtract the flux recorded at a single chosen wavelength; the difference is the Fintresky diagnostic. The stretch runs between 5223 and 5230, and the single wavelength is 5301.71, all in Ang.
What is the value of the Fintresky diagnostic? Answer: 0.1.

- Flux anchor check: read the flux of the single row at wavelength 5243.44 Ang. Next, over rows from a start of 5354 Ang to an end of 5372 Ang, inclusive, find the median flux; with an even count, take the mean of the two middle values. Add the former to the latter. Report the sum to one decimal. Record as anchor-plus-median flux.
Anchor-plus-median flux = 22.3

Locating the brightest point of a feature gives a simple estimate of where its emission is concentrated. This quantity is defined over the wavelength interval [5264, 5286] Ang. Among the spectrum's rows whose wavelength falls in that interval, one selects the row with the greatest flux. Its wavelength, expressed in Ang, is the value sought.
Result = 5272.49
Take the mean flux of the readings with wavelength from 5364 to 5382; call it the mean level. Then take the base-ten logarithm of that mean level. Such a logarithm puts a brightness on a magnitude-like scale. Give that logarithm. 1.07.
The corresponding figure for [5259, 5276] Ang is 1.05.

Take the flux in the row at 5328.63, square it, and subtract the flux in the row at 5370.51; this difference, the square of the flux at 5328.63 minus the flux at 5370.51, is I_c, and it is 86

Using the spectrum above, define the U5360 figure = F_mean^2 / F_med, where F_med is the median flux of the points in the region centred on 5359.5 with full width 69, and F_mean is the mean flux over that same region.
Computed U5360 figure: 11.9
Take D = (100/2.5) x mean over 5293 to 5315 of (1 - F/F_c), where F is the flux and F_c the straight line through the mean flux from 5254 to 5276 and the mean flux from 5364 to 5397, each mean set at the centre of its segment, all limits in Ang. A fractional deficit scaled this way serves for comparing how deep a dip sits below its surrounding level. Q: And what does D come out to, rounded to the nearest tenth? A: -3.7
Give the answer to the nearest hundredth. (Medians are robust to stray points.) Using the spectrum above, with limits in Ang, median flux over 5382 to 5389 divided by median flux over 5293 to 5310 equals 0.99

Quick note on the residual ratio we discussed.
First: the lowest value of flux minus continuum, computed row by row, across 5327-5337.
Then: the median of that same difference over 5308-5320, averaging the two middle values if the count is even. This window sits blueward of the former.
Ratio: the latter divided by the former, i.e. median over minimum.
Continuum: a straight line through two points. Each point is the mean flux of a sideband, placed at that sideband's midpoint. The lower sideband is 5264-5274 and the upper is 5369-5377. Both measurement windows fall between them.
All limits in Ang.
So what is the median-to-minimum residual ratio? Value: -0.1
